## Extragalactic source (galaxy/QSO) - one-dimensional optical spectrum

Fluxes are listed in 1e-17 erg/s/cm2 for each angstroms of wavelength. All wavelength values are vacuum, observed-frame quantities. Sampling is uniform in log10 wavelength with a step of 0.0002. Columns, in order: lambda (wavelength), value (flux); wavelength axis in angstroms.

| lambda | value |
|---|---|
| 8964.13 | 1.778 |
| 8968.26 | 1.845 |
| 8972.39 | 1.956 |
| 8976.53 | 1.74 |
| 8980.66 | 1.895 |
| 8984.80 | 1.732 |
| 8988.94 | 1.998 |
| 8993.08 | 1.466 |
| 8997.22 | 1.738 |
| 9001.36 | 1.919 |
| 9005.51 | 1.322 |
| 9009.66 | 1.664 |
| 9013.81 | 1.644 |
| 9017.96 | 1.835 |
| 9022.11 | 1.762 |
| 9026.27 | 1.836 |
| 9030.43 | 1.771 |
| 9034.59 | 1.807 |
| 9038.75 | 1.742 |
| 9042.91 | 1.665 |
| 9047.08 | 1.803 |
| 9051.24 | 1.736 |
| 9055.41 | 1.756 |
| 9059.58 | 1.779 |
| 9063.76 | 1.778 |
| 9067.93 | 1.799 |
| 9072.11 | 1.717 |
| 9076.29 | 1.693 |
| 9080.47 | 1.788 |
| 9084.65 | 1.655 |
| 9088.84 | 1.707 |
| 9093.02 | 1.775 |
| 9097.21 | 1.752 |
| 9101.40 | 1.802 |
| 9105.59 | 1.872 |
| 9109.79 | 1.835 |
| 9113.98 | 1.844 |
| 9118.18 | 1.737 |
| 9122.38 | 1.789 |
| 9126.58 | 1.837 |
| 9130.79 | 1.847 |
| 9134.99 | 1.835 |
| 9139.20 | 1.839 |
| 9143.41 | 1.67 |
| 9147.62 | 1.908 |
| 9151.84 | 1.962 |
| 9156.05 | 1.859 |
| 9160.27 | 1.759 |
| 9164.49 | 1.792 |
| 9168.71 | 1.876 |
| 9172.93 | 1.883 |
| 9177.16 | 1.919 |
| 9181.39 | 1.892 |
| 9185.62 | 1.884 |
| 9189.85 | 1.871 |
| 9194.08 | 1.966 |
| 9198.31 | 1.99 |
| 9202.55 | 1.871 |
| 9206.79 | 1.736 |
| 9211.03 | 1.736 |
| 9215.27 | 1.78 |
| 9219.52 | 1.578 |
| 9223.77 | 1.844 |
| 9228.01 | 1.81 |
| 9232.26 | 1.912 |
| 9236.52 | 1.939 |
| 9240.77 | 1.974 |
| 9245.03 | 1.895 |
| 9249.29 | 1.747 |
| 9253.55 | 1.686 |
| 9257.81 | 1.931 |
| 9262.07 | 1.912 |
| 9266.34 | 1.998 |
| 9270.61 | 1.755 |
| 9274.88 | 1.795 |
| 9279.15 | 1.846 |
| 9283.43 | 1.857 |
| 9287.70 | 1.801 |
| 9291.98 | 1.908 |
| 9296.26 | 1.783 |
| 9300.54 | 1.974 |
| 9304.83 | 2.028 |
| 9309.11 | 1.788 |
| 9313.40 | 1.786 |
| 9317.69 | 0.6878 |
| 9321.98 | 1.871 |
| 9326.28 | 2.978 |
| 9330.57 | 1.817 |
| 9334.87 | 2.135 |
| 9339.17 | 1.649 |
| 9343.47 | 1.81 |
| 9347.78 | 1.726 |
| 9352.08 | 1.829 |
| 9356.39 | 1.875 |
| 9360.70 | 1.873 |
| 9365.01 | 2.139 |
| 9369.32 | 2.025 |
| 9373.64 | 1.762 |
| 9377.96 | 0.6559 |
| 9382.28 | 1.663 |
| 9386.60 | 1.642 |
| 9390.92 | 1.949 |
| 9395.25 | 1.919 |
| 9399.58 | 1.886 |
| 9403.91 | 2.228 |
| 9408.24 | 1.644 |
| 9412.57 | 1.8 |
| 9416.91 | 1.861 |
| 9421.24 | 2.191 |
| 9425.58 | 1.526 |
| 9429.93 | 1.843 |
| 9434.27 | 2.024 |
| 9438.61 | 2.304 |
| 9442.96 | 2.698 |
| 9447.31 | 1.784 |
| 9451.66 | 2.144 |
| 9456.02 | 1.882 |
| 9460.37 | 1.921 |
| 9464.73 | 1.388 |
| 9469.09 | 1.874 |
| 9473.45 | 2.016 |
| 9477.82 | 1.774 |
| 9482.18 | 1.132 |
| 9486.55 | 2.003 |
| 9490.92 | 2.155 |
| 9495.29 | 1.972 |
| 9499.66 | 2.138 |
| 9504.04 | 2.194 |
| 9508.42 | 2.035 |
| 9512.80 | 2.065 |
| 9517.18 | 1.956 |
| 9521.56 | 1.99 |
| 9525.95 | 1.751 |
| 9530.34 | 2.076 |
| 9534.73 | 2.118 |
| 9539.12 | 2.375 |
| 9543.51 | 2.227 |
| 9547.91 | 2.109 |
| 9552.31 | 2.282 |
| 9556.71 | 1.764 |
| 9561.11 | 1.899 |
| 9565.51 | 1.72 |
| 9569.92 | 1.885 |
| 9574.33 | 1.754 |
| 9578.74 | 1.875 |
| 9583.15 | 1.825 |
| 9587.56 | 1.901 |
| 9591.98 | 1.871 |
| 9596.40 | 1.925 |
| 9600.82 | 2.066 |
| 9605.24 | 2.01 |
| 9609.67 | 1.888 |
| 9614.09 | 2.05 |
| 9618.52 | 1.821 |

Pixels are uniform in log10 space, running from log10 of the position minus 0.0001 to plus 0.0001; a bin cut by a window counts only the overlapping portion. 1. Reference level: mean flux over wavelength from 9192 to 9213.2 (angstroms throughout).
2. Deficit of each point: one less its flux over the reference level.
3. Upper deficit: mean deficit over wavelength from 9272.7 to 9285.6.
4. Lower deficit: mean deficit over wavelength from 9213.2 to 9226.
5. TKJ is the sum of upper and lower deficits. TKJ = 0.08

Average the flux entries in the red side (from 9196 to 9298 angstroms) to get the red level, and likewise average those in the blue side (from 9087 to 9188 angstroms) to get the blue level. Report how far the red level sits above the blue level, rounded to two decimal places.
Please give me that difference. 0.01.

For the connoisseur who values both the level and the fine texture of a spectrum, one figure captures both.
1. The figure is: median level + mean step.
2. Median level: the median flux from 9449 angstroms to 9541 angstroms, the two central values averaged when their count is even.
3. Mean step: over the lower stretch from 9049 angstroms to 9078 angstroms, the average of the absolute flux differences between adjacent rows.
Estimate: 2.03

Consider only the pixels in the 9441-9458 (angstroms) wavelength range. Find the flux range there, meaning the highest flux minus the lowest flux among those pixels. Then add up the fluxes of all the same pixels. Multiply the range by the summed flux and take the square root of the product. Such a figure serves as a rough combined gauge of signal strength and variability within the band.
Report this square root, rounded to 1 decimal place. 2.8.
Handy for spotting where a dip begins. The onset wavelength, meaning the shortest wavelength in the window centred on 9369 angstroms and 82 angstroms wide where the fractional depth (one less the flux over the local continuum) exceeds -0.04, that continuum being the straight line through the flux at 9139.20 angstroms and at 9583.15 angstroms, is 9330.57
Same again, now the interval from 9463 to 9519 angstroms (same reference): 9464.73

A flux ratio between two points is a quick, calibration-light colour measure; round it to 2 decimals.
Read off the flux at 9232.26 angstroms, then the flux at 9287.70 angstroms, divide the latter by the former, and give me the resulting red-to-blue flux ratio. 0.94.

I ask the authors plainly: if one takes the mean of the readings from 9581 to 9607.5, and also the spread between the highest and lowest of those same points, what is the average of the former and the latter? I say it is 1.09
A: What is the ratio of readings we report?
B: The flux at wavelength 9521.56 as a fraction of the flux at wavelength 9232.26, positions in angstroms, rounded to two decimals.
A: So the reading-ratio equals 1.04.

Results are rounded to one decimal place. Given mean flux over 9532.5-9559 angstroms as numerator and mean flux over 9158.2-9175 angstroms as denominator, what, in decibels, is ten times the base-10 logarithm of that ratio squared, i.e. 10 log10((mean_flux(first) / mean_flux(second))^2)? 1.4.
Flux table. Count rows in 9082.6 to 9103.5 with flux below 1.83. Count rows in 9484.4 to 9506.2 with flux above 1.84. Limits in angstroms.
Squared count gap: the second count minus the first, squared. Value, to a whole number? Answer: 0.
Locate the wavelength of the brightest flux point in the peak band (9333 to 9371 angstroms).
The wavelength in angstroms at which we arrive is 9365.01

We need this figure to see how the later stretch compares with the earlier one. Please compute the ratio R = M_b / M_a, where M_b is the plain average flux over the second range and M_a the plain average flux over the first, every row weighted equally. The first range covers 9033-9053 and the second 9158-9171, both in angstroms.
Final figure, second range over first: 1.03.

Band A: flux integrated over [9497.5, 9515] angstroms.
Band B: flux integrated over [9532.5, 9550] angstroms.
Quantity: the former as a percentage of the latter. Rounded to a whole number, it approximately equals 95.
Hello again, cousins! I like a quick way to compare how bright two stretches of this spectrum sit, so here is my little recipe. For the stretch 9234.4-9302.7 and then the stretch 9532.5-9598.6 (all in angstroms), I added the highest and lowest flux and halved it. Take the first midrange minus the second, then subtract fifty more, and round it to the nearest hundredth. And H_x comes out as -50.21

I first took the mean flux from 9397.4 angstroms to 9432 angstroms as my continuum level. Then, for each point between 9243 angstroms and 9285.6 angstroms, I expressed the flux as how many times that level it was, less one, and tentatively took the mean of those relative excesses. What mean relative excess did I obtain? -0.016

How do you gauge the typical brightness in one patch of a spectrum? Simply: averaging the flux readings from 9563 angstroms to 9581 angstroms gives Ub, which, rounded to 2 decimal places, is 1.81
